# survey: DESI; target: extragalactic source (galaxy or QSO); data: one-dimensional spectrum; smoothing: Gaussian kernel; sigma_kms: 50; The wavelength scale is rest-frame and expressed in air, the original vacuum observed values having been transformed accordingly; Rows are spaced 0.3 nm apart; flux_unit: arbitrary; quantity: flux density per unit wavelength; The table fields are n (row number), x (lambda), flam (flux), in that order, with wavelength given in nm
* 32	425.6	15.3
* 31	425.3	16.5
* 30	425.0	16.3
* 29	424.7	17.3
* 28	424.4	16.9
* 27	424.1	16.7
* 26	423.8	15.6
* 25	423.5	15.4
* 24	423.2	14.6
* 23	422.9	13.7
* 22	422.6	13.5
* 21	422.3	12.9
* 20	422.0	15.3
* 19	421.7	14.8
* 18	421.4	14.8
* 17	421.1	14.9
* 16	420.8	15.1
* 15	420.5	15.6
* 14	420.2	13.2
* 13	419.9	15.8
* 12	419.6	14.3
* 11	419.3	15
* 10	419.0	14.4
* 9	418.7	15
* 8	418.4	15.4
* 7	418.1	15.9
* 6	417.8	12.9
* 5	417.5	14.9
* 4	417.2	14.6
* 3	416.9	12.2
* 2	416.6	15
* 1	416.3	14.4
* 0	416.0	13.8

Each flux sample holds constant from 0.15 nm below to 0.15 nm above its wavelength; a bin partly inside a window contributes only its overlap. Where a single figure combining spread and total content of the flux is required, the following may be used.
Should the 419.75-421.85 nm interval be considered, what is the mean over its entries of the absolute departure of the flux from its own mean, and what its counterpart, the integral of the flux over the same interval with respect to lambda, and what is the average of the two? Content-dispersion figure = 15.90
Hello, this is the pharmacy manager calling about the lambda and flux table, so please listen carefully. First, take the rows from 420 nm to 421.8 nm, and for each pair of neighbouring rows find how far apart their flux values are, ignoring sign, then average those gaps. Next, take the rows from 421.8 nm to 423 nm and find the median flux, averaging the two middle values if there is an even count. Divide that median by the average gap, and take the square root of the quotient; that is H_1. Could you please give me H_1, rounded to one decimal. 4.6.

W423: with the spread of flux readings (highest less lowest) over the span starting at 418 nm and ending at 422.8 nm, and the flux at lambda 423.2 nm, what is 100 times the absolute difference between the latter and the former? 1160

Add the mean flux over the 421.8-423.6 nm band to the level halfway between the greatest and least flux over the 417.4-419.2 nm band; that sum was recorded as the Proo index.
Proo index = 28.6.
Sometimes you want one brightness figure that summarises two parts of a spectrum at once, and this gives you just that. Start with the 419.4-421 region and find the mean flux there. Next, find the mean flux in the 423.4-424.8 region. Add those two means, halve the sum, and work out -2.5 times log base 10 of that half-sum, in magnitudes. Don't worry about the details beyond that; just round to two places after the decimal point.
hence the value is -2.98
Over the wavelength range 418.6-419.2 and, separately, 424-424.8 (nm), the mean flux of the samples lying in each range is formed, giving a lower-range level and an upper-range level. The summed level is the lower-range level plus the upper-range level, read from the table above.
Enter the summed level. 31.7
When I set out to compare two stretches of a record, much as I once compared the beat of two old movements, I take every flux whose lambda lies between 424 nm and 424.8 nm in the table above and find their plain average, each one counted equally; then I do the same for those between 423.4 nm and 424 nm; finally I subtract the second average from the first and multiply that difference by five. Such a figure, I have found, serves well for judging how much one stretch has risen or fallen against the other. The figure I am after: 7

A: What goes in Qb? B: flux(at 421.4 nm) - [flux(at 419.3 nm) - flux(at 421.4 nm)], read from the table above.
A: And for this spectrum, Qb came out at 14.6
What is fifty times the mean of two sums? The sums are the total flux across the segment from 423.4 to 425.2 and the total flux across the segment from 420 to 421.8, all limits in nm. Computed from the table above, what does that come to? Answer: 4665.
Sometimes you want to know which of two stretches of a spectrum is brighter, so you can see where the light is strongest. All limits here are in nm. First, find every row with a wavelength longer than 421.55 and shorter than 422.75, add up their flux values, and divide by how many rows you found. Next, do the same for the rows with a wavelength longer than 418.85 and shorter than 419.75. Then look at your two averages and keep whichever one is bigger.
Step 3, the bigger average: 14.6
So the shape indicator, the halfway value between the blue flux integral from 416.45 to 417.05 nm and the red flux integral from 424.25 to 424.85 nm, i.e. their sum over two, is 9.21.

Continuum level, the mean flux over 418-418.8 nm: 15.4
